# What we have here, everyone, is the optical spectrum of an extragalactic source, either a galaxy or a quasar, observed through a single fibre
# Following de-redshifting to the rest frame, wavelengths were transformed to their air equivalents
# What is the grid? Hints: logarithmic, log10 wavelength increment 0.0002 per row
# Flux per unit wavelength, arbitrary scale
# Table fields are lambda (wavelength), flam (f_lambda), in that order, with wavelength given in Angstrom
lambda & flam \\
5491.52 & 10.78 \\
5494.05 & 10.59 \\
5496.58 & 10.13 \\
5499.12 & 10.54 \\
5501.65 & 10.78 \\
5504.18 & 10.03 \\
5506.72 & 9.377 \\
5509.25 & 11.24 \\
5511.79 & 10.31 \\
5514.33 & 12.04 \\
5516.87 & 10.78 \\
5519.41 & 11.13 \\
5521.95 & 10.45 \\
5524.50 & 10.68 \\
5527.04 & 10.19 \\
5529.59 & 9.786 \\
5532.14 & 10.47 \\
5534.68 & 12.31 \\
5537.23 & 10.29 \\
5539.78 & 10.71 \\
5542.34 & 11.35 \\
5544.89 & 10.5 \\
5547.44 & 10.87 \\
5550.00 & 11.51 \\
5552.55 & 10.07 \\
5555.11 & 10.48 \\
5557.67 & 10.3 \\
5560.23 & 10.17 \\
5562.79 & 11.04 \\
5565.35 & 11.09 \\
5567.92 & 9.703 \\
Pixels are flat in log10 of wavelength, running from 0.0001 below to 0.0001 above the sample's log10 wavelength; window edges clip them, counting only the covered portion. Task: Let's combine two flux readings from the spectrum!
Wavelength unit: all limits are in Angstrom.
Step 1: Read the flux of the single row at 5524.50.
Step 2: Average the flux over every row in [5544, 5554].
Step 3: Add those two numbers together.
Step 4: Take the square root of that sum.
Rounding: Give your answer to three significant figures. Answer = 4.63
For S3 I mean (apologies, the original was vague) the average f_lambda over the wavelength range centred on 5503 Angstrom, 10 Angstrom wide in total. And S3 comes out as 10.2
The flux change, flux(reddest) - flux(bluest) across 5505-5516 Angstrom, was 2.7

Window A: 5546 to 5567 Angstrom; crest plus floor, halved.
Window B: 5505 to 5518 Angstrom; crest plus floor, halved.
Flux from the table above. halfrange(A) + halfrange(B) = 21.5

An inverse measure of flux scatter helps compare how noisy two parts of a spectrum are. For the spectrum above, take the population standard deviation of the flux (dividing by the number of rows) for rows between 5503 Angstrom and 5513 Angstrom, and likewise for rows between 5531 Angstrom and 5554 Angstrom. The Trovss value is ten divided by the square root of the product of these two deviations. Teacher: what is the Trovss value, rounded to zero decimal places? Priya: 15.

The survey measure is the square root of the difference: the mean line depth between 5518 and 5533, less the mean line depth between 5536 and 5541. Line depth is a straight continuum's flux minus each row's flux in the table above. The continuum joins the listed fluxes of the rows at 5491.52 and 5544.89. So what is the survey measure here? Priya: 0.34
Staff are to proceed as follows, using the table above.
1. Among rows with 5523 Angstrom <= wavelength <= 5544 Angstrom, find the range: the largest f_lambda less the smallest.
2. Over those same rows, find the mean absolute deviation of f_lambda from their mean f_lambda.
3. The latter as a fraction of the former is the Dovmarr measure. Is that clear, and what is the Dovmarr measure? 0.219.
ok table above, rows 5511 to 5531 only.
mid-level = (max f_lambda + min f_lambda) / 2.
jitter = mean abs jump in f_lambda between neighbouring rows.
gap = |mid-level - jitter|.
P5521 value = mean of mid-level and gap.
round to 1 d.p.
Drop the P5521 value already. 10.5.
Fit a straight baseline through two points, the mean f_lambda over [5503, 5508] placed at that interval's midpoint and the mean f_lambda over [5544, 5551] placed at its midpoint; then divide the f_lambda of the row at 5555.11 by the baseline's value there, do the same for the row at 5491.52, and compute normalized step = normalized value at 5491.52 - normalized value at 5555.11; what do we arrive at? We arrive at 0.22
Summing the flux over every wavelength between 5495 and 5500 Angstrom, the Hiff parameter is 21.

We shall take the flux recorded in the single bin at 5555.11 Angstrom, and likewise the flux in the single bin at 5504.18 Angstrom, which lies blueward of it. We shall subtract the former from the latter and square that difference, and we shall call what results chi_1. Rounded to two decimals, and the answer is 0.20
